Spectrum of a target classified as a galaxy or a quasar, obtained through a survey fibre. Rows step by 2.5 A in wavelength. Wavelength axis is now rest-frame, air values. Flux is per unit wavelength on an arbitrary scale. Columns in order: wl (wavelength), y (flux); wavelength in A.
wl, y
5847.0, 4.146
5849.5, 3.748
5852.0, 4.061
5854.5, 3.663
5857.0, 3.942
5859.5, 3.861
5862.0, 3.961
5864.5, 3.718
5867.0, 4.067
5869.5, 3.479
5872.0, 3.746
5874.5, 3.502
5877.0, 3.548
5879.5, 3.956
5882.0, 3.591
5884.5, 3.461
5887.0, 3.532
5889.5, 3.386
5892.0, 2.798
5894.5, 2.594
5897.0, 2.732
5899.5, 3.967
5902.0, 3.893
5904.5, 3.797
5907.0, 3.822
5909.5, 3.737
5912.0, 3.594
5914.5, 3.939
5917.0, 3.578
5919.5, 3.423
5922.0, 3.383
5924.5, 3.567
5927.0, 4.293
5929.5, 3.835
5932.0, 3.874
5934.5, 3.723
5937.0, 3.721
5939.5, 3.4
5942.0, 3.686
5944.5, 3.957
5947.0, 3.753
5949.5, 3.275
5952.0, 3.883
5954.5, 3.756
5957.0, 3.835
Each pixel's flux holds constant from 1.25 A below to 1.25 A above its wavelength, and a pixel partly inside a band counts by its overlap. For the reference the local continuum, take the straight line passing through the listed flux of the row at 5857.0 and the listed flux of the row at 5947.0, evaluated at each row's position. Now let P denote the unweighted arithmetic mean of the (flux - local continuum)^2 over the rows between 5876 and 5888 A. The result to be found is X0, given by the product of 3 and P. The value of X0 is 0.31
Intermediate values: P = 0.10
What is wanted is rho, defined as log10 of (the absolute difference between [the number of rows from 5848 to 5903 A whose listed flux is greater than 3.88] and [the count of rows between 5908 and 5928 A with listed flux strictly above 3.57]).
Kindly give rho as 0.3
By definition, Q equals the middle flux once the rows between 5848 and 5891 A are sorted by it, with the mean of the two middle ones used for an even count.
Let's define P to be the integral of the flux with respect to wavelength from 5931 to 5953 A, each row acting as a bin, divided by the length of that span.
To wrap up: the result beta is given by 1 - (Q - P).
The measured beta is 0.97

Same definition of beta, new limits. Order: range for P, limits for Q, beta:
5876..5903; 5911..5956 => 0.68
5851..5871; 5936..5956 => 1.10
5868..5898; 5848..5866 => 0.51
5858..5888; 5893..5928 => 1.04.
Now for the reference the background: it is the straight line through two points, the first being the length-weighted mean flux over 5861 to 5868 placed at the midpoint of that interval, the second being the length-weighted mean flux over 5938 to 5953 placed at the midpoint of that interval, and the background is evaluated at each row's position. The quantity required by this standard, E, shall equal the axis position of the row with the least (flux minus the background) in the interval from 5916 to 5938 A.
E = 5922.0 A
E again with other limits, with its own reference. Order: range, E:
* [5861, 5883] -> 5869.5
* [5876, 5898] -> 5894.5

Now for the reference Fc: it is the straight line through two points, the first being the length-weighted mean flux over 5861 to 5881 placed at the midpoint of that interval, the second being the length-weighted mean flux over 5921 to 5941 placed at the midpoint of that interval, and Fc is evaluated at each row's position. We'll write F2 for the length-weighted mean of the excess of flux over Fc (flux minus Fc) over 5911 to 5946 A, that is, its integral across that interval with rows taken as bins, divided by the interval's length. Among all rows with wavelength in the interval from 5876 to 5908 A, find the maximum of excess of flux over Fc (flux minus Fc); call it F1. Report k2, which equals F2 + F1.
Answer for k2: 0.22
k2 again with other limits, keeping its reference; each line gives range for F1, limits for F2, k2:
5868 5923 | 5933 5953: 0.18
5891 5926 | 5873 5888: 0.09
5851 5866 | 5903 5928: 0.29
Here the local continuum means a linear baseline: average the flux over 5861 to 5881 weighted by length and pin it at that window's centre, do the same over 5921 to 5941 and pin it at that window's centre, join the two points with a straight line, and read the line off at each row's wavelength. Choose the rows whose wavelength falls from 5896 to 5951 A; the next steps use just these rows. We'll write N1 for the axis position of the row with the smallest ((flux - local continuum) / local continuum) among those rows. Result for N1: 5897.0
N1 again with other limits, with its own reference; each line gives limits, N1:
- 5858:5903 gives 5894.5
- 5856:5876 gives 5869.5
